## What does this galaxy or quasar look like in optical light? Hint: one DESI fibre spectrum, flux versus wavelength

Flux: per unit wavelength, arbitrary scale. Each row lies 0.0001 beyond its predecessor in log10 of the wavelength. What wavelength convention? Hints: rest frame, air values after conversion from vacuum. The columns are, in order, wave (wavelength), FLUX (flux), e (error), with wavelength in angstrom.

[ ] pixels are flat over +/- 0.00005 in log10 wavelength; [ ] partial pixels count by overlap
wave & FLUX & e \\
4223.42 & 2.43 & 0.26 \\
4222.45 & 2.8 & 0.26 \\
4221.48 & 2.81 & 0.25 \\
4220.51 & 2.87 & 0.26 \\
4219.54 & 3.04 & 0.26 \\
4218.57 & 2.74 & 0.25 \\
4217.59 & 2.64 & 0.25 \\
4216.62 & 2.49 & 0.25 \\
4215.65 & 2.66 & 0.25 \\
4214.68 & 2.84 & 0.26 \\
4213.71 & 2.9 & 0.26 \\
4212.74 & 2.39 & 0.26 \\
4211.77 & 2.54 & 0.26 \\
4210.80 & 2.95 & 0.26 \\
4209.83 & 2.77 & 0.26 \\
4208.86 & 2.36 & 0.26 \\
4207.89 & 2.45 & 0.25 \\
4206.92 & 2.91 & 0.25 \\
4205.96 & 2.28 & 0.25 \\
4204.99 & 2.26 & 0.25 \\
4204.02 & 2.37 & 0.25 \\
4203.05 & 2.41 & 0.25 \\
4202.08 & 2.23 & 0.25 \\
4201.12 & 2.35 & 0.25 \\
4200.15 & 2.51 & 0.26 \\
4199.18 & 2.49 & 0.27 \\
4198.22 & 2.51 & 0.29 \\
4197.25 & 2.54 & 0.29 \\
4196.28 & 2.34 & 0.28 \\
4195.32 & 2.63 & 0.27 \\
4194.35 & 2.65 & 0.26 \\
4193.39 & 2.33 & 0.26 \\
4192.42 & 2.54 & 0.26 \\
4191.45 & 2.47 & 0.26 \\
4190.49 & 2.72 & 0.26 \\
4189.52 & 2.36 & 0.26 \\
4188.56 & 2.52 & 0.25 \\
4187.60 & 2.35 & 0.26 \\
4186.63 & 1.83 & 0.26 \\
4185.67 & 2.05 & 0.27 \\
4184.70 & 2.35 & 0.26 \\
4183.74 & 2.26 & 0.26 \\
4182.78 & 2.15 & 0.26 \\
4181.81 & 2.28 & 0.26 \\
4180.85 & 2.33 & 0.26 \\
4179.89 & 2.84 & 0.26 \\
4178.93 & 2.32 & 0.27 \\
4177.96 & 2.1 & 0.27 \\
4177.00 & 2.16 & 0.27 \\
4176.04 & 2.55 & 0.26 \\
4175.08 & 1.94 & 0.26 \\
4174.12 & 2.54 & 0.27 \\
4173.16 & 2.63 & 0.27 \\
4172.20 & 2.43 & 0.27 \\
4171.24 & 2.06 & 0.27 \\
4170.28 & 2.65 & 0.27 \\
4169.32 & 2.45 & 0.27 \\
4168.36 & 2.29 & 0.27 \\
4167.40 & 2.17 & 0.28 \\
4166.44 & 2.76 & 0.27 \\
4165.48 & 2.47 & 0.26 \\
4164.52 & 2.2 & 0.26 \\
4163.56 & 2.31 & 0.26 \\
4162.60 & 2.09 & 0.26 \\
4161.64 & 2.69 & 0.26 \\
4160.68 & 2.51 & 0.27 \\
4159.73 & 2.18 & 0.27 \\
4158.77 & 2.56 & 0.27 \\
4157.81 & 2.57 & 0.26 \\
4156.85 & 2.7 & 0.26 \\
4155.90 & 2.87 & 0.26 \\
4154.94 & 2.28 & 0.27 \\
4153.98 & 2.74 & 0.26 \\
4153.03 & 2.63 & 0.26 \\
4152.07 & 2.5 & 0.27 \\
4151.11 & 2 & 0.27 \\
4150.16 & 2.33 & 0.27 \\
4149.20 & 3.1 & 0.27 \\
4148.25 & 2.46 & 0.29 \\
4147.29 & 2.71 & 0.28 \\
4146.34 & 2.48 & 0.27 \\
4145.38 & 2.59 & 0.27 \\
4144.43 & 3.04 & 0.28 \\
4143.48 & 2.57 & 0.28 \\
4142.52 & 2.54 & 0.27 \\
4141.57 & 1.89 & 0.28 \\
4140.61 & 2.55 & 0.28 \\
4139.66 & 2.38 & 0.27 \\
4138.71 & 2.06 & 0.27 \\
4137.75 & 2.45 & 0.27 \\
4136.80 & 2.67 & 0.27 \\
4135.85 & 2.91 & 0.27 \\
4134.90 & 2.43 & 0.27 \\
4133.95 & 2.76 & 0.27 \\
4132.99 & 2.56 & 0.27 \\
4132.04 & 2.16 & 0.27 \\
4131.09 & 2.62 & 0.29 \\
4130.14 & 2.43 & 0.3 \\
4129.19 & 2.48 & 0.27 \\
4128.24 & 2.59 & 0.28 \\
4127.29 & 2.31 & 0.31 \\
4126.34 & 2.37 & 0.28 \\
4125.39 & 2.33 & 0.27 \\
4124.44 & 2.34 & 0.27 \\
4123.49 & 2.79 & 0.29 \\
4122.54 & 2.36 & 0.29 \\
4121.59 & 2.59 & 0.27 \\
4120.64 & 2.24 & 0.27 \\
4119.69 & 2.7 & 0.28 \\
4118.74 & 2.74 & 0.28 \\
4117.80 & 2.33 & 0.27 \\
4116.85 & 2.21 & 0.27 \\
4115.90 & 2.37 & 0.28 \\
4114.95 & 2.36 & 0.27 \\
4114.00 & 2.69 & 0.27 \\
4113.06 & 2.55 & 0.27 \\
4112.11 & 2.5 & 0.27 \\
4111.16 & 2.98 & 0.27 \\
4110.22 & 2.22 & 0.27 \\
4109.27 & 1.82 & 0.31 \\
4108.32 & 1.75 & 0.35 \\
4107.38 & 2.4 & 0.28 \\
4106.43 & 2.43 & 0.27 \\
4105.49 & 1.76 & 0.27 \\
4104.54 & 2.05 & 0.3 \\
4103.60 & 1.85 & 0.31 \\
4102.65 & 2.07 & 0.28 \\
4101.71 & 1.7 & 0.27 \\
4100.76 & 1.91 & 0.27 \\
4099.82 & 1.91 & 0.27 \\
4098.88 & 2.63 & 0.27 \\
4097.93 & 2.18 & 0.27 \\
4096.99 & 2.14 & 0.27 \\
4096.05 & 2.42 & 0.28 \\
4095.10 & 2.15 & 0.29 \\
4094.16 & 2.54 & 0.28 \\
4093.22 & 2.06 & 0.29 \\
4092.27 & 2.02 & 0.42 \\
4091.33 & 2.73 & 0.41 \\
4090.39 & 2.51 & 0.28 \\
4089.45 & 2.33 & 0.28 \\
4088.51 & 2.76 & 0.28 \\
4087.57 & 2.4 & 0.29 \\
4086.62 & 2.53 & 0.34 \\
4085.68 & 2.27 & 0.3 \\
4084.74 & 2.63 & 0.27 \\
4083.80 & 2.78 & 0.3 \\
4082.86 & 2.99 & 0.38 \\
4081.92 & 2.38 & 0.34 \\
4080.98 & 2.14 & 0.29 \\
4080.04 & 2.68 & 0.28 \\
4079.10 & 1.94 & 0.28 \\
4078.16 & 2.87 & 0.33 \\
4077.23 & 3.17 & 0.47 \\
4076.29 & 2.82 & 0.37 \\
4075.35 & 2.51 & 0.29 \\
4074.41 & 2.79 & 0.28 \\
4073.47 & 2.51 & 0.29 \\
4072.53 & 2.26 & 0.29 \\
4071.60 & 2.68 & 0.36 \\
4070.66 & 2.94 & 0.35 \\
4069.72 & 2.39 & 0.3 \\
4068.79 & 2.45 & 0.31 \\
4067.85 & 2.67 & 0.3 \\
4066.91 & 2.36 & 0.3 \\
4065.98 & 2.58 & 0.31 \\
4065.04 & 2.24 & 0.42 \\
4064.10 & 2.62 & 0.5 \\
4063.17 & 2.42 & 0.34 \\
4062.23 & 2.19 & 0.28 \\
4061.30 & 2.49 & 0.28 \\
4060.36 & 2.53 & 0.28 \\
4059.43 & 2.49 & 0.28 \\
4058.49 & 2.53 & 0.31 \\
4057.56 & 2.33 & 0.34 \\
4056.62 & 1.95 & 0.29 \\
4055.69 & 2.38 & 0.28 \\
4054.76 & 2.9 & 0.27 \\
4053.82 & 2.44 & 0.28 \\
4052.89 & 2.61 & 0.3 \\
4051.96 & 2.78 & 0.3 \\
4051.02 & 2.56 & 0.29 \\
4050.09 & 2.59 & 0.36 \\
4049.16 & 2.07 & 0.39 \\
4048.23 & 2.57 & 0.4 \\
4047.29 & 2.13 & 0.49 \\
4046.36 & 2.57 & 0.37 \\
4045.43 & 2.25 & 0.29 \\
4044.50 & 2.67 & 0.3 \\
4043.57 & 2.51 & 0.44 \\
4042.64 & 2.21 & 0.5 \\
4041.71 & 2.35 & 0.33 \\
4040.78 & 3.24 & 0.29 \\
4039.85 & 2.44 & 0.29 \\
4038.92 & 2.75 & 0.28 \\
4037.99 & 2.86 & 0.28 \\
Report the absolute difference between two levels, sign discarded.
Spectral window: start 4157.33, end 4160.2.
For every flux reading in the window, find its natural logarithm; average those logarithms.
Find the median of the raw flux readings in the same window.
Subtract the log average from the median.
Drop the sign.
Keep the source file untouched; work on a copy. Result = 1.67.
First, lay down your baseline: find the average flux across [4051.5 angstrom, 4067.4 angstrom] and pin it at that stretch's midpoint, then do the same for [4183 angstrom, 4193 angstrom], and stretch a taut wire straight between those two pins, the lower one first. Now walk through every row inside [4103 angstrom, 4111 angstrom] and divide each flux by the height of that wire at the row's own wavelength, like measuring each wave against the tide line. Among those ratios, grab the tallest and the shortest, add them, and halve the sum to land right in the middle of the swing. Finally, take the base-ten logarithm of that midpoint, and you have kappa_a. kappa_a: -0.063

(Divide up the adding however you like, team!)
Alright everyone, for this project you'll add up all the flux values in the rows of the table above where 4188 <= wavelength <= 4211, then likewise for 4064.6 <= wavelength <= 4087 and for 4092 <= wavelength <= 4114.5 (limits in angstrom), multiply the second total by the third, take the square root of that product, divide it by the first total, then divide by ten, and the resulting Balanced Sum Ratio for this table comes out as 0.095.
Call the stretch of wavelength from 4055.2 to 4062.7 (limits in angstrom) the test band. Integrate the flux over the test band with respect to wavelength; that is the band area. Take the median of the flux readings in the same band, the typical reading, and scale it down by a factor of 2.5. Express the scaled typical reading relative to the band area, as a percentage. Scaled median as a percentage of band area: 5.5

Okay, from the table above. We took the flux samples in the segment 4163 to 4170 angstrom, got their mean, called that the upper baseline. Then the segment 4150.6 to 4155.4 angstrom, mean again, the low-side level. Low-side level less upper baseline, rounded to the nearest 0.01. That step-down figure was 0.05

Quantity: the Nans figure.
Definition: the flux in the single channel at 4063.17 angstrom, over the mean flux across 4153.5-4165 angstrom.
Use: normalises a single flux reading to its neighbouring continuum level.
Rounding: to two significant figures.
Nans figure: 0.98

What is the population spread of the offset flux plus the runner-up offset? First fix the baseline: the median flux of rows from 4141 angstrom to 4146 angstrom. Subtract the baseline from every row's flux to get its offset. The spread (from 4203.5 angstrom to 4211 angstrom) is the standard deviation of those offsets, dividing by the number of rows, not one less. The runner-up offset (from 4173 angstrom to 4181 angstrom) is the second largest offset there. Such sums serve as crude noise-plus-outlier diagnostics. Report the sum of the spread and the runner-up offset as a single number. 0.3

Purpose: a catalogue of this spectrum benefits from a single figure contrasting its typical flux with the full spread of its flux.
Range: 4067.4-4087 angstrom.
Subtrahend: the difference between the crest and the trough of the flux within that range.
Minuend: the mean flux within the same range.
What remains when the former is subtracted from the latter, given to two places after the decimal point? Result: 1.36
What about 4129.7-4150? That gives 1.33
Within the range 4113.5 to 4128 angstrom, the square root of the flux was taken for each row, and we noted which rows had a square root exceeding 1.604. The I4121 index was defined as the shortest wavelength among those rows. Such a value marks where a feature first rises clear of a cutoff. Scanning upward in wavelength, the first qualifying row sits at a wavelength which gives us 4114.00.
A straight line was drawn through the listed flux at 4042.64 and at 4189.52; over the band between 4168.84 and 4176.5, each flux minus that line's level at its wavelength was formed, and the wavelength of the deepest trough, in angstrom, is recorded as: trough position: 4175.08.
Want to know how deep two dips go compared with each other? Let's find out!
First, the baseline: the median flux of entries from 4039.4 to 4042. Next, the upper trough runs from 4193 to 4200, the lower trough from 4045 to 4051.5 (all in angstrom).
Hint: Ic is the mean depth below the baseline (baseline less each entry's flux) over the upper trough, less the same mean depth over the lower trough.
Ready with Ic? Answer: -0.11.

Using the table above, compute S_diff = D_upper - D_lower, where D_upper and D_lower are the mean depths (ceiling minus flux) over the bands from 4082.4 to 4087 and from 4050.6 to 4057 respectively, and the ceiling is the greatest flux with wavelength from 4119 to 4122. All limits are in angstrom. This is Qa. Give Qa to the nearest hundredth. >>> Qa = -0.12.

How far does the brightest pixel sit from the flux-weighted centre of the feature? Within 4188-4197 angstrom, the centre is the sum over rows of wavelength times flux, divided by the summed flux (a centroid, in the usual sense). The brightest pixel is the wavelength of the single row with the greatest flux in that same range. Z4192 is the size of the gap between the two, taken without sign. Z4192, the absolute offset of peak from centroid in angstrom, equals 1.9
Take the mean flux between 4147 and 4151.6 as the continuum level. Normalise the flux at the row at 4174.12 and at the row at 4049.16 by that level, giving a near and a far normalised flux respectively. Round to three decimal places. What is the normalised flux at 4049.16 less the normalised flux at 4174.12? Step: -0.187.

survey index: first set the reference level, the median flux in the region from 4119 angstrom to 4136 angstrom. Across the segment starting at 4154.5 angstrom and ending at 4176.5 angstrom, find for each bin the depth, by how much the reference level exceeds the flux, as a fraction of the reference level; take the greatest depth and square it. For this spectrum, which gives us 0.044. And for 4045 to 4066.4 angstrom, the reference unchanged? 0.042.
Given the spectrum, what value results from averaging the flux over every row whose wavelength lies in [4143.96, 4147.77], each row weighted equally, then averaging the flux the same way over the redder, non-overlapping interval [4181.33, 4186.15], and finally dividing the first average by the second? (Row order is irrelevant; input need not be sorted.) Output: 1.22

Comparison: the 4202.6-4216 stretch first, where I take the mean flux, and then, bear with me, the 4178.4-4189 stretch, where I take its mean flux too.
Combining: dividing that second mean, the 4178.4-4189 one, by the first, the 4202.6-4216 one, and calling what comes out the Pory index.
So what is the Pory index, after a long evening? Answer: 0.89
